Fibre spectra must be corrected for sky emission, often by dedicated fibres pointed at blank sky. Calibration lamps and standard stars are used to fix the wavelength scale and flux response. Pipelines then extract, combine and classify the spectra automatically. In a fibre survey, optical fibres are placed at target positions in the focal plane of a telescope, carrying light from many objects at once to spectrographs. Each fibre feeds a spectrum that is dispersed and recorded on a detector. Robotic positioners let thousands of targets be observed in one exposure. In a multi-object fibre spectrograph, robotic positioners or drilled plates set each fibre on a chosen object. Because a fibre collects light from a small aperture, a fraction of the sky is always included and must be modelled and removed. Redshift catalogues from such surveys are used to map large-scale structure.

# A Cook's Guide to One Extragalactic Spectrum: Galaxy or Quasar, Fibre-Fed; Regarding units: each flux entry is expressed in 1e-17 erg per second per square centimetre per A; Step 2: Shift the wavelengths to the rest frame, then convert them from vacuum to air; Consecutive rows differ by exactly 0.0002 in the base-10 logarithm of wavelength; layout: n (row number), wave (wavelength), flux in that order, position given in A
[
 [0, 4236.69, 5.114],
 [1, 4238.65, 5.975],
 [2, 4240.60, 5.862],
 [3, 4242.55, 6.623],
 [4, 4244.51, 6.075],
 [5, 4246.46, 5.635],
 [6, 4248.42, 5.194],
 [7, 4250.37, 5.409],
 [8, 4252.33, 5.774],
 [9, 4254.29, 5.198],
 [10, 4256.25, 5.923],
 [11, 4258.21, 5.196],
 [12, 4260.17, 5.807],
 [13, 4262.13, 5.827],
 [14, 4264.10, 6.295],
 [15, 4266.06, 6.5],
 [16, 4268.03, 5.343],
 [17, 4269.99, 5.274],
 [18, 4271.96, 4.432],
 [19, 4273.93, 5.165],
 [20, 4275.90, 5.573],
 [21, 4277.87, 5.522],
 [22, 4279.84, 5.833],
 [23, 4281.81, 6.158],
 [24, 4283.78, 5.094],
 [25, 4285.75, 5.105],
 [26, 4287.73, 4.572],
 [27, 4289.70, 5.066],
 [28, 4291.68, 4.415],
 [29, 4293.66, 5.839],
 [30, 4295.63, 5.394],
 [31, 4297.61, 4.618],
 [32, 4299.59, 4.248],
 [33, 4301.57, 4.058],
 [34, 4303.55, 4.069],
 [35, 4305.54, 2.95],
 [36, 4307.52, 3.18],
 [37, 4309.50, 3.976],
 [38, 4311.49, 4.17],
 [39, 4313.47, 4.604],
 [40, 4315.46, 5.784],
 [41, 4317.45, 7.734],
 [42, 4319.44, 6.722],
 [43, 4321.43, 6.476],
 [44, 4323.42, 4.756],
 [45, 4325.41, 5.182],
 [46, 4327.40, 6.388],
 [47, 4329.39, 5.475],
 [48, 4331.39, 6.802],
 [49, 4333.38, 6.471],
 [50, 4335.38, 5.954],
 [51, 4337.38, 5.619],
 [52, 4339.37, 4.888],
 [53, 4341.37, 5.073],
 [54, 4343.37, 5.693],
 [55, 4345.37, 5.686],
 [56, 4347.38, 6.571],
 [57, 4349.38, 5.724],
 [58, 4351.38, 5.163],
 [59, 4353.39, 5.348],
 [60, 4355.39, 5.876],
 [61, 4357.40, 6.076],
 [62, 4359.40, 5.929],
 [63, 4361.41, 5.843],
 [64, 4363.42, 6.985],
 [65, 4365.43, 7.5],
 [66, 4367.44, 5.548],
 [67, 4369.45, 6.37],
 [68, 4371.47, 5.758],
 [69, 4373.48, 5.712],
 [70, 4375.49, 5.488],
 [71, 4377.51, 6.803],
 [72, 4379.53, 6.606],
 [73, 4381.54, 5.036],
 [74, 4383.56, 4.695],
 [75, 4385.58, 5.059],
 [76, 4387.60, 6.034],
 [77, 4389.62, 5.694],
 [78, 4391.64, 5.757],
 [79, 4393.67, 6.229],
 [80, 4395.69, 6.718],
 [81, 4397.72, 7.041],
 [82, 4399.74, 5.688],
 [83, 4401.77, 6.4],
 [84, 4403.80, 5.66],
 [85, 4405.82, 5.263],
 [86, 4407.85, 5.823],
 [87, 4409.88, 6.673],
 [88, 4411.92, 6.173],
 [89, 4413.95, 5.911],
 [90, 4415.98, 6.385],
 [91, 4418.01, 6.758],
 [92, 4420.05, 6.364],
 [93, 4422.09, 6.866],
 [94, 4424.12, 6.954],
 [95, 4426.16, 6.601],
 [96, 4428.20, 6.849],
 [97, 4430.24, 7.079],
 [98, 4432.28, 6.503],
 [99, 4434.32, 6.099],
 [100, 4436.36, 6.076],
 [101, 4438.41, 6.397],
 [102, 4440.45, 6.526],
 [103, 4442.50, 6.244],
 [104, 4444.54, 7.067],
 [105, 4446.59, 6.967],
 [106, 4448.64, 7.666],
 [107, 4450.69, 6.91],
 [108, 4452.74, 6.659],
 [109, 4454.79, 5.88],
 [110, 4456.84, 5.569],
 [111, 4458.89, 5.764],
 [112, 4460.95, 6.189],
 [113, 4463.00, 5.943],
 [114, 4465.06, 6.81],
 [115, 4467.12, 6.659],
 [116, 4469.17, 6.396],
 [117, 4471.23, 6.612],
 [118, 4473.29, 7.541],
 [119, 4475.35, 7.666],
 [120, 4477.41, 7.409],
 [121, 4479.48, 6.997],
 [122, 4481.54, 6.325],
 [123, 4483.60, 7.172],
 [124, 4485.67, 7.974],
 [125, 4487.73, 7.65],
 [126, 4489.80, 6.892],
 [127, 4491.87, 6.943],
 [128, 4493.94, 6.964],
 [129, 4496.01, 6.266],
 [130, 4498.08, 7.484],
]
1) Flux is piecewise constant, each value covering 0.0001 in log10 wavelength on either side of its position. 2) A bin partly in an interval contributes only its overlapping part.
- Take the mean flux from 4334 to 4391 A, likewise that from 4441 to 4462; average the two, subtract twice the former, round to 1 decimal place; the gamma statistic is -5.5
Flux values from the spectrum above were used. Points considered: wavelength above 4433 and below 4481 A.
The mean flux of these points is 6.61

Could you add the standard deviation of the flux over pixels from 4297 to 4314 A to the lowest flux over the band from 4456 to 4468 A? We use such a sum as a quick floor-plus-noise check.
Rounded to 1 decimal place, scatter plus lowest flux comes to 6.1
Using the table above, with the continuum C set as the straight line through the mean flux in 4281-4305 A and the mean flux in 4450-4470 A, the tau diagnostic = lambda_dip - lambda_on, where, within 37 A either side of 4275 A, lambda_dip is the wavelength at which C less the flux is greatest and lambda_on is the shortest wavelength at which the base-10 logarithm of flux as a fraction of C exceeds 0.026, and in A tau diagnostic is 66.9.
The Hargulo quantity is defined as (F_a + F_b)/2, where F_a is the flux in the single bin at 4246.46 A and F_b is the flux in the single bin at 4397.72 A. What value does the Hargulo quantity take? 6.34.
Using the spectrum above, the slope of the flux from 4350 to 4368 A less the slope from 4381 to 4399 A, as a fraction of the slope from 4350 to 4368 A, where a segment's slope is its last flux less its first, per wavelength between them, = -4.2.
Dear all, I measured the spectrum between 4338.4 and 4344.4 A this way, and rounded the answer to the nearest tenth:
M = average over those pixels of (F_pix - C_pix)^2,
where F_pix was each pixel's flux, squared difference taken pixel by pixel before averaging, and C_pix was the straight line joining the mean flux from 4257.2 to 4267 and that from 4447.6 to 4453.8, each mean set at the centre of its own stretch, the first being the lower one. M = 1.5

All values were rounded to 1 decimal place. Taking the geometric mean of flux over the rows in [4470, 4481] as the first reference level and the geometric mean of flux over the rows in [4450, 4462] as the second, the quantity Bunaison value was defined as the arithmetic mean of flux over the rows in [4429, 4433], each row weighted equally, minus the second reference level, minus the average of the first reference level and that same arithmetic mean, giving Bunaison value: -6.4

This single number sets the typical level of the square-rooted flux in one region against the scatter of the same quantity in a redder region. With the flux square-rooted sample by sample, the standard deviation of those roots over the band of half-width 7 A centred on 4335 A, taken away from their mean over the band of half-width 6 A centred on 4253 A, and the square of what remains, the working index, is 4.8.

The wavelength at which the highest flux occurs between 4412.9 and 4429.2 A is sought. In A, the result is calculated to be 4424.12 A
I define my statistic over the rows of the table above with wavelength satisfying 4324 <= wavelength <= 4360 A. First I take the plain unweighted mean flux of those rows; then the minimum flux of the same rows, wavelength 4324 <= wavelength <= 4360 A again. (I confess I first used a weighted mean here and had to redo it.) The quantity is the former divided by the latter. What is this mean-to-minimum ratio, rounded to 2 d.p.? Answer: 1.18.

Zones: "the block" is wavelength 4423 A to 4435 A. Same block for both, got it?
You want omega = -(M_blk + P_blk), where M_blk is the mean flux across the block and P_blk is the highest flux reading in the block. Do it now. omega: -13.8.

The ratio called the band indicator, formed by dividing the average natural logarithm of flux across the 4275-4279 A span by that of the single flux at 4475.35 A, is 0.84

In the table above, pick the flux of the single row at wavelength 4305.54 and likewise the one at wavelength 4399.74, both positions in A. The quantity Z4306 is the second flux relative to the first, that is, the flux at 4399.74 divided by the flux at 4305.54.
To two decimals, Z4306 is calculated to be 1.93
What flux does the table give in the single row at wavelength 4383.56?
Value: 4.695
